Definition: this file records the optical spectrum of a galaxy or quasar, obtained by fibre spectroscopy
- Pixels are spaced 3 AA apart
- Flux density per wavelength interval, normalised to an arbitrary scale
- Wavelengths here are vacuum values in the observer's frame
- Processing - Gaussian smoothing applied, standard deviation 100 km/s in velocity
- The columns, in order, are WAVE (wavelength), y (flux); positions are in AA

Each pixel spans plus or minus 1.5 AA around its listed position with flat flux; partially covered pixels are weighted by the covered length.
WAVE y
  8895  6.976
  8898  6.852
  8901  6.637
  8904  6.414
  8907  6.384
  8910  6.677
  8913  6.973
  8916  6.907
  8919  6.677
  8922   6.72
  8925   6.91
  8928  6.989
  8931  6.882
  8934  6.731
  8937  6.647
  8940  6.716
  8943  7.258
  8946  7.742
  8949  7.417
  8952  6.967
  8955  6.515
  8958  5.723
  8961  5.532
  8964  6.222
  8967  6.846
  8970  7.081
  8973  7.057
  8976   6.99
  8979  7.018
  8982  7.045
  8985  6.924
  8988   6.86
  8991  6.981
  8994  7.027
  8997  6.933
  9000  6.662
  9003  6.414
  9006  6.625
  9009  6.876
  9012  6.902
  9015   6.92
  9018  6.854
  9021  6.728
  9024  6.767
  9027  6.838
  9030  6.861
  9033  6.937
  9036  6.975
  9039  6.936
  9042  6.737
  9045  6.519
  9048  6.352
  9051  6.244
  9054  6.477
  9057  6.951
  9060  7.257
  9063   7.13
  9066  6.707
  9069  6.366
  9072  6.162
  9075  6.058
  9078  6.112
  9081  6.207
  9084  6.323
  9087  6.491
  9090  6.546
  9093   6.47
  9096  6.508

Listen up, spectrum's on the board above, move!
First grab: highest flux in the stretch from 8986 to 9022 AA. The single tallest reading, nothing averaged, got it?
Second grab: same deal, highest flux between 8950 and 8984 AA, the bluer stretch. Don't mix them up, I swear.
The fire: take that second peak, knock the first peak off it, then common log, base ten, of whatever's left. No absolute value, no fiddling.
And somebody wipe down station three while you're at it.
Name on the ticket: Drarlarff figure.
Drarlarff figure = -1.3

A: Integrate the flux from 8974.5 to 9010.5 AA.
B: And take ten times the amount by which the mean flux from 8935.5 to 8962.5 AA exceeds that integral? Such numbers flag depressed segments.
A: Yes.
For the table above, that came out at -2403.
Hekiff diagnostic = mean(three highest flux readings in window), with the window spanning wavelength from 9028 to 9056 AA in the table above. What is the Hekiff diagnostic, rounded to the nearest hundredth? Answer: 6.95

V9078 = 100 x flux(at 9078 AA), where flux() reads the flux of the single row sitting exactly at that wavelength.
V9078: 611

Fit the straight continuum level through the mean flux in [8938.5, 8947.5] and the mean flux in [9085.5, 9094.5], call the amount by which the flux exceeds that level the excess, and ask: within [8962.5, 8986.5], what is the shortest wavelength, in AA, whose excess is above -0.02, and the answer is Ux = 8982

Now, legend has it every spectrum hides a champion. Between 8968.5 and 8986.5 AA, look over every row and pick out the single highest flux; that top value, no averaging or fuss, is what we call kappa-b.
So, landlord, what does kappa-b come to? 7.081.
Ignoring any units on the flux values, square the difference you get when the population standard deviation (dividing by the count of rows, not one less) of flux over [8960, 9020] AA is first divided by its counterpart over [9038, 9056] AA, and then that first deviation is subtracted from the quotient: 1.42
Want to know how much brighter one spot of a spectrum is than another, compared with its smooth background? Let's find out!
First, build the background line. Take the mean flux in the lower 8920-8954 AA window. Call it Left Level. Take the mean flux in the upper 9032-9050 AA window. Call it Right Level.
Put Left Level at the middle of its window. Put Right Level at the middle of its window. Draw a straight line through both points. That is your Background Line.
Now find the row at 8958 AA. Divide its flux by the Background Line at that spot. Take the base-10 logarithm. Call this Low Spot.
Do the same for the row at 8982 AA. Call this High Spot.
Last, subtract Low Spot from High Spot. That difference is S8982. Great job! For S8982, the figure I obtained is 0.094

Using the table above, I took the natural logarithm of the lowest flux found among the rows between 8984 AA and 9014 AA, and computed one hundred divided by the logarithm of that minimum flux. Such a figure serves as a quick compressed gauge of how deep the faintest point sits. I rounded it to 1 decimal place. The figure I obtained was 53.8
